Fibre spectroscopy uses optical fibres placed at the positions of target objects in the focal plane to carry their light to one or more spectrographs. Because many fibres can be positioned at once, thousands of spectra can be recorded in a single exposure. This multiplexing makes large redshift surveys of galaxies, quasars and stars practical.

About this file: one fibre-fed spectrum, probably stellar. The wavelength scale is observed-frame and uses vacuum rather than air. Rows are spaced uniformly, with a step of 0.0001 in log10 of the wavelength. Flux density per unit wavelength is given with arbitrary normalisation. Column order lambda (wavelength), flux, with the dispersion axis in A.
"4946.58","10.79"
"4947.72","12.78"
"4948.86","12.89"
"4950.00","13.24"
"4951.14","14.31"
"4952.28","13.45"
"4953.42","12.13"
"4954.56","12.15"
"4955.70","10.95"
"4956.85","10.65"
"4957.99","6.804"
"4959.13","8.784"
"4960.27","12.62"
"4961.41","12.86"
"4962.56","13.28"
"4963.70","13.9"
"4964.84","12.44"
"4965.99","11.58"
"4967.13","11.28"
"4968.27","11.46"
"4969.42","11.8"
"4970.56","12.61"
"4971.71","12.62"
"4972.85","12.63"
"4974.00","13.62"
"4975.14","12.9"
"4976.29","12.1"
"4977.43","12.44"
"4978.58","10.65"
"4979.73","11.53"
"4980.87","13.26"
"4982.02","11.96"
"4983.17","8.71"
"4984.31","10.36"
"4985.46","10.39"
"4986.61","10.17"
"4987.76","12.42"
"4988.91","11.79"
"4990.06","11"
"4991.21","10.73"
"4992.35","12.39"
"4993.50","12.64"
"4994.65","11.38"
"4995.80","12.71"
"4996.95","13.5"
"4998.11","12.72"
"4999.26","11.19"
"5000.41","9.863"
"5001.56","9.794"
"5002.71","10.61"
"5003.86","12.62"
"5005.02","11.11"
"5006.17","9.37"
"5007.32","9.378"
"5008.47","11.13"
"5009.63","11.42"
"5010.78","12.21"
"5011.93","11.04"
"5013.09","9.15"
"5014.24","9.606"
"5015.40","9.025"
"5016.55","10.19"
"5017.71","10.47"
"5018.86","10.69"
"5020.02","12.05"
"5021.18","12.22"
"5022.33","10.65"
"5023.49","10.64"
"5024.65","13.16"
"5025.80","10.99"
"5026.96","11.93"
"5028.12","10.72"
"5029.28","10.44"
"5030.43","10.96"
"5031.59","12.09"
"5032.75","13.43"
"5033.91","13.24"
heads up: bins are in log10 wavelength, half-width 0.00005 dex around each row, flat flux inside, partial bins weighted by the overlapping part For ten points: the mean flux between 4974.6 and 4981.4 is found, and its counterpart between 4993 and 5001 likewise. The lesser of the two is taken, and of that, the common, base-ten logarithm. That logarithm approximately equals 1.079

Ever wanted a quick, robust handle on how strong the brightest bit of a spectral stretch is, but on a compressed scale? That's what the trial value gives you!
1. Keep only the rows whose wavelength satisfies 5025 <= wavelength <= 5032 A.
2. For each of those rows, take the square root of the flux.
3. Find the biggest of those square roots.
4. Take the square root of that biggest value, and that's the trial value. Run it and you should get 1.86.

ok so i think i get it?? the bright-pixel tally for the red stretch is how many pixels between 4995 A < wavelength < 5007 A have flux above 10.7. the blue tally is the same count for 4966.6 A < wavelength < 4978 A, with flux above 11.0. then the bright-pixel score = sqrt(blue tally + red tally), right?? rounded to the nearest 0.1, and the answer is 4.0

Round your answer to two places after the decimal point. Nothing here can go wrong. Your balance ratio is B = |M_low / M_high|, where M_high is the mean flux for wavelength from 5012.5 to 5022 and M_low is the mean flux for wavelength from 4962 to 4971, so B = 1.18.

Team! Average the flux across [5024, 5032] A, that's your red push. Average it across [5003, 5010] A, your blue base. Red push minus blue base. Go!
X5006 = 0.6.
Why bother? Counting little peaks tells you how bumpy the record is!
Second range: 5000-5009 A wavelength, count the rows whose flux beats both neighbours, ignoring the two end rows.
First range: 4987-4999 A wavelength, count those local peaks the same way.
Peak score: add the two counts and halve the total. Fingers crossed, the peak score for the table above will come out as 1.5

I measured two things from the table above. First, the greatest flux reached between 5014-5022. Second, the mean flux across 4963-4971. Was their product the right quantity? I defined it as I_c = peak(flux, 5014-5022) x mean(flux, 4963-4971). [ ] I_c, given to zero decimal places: 149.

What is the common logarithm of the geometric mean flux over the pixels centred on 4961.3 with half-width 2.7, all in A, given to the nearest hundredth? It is 1.08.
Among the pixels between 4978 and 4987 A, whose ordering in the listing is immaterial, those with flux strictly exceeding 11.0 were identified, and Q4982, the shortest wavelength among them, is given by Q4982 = 4979.73 A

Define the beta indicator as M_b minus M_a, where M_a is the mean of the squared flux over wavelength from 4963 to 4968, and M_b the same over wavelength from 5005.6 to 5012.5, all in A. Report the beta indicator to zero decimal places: -35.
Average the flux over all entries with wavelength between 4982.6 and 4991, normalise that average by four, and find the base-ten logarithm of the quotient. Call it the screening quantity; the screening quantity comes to 0.43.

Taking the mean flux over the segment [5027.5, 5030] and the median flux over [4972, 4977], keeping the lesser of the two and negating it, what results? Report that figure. -10.6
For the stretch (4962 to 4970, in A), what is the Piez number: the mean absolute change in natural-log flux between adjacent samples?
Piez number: 0.05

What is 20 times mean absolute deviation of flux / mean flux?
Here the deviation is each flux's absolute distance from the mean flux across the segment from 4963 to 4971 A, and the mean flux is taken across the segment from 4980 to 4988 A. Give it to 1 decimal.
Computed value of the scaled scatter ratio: 1.3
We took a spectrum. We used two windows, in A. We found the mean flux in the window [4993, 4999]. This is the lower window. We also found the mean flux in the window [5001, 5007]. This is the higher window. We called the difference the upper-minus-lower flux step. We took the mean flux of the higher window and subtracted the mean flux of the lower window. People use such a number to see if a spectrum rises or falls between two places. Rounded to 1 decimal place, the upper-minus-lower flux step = -1.9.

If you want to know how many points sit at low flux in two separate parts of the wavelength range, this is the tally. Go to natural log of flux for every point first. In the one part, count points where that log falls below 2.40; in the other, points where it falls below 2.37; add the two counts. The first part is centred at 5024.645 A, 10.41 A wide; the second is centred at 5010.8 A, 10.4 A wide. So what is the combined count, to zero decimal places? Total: 10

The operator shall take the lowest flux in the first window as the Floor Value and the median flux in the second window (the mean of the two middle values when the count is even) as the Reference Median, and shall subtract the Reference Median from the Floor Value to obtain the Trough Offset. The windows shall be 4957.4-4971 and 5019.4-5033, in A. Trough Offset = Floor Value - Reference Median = -4.7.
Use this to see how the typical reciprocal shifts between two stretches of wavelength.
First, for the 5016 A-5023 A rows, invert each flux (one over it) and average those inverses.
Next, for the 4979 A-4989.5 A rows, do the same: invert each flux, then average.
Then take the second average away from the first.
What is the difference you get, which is 0.000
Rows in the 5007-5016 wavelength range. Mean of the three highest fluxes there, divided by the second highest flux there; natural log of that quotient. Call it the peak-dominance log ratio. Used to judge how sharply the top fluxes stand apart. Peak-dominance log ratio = 0.014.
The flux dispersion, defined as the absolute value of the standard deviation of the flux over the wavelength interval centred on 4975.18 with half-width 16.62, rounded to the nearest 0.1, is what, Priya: 1.3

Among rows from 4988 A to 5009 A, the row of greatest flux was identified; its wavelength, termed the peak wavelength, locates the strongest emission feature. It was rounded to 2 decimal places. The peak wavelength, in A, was 4996.95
